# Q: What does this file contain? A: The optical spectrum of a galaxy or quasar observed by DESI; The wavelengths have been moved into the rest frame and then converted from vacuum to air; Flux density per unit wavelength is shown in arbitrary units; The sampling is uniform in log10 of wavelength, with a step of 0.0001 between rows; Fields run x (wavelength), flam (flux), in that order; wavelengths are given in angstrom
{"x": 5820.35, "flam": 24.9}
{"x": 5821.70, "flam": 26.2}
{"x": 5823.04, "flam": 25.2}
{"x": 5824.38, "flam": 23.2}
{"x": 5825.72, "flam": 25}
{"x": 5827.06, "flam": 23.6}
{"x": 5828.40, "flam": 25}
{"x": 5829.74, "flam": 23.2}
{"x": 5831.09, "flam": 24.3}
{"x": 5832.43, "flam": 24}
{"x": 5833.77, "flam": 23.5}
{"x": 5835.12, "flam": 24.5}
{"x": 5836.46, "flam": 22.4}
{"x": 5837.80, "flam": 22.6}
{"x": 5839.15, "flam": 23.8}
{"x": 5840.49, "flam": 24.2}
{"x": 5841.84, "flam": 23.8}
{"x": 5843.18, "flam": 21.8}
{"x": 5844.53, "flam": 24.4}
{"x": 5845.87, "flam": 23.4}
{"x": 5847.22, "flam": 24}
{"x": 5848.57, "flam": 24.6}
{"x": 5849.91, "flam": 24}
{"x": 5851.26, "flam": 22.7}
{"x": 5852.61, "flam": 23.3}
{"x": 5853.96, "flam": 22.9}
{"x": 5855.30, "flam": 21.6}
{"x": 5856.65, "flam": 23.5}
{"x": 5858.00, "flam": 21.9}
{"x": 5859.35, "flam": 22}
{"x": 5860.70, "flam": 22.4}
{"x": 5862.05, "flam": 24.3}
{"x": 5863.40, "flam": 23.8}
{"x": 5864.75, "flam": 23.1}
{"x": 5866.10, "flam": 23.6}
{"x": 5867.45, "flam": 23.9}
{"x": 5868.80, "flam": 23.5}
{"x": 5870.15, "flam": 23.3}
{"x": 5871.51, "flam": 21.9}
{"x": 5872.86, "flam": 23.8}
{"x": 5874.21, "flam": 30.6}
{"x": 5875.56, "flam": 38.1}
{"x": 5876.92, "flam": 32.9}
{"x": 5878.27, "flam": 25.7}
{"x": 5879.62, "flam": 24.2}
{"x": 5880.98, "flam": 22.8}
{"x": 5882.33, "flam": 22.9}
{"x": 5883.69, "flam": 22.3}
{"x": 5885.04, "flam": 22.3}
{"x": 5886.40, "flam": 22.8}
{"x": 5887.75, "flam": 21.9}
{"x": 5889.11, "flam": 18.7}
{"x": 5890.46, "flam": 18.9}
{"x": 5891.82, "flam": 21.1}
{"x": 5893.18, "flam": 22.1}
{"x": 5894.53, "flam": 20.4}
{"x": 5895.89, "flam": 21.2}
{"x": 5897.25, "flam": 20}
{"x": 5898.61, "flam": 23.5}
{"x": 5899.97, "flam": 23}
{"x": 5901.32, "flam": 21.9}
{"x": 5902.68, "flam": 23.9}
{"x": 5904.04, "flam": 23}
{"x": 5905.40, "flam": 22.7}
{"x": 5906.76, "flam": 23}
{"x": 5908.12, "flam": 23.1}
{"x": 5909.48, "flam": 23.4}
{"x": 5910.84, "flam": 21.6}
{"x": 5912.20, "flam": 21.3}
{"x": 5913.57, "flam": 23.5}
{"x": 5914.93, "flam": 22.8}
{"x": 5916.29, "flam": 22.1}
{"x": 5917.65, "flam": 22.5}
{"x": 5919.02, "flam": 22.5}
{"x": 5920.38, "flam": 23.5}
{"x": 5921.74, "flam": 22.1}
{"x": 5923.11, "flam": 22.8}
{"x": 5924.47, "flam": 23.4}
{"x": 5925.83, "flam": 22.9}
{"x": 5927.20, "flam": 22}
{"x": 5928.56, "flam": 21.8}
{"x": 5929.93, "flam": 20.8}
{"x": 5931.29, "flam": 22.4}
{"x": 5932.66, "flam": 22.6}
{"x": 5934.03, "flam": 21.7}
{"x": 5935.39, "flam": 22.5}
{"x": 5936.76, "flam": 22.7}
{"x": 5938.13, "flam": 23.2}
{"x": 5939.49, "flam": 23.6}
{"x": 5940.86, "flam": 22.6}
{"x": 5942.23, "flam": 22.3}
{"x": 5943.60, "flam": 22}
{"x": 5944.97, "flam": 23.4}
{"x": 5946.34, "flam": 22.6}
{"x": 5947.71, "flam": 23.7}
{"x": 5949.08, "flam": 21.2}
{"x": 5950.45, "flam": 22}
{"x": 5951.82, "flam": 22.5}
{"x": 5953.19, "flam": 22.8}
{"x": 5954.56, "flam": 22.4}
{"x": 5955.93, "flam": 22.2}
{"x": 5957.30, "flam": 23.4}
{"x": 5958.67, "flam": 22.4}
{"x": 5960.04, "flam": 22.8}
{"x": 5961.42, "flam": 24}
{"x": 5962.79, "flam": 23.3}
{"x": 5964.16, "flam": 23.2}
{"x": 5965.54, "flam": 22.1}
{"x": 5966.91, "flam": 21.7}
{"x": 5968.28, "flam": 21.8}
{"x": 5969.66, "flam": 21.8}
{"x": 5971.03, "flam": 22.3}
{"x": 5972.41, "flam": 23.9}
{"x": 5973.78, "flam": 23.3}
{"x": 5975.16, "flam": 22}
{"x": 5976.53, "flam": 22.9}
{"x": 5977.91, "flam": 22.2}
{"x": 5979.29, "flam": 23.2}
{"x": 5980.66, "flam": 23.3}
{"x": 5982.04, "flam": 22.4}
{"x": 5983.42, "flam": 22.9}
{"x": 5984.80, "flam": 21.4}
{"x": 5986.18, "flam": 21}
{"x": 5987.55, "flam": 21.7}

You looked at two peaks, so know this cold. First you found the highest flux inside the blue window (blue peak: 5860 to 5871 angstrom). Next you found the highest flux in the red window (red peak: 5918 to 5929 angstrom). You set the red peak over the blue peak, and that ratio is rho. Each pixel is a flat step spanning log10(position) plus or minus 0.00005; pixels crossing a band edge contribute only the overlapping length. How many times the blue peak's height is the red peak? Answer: 0.97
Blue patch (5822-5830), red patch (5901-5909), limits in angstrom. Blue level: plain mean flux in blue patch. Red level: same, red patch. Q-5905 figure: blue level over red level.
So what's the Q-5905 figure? 1.06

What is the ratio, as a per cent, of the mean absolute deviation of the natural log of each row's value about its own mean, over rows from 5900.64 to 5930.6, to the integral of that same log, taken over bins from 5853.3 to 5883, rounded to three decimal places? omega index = 0.030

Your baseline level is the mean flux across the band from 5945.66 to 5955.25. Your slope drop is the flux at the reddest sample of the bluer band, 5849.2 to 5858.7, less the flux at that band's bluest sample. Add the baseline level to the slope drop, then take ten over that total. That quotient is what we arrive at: 0.491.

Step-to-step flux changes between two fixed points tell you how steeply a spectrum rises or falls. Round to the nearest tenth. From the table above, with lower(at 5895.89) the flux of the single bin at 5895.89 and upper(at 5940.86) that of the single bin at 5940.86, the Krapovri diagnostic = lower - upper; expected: -1.4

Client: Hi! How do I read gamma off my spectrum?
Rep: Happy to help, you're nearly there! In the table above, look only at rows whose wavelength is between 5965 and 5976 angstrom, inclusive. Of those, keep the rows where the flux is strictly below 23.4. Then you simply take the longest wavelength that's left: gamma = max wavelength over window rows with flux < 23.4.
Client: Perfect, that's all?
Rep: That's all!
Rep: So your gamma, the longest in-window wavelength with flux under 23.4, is 5975.16 angstrom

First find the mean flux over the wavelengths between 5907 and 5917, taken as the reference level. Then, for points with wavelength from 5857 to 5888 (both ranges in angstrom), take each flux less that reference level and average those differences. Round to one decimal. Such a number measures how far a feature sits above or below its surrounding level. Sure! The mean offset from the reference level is 2.0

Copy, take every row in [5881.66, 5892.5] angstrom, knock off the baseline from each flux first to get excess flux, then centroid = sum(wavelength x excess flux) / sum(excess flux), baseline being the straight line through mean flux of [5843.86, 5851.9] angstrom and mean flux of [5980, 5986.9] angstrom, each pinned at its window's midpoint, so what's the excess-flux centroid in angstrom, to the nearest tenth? 5888.8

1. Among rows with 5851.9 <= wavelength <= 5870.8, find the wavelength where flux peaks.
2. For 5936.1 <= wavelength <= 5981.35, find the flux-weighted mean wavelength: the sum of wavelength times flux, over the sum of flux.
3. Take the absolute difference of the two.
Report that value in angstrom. 96.6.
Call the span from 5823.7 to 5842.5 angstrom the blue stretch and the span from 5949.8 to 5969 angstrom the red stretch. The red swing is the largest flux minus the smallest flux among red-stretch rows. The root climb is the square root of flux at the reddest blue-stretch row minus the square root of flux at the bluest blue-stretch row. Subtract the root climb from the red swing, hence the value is 2.2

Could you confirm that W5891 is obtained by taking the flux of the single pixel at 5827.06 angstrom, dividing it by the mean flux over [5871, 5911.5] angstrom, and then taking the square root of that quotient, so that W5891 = 1.003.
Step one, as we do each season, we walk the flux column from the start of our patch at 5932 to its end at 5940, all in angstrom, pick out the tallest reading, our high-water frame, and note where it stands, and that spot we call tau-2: 5939.49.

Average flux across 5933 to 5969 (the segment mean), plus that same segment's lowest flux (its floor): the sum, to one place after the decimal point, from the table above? 43.8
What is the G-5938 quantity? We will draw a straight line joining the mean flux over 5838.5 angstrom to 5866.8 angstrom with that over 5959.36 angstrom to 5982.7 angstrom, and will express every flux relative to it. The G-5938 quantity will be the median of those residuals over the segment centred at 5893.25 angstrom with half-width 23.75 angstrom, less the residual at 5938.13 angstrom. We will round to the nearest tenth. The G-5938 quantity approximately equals -0.7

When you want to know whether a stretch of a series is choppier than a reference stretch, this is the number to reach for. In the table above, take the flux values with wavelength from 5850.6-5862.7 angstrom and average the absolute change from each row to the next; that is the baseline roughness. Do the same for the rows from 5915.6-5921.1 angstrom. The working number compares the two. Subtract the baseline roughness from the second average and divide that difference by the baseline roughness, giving -0.54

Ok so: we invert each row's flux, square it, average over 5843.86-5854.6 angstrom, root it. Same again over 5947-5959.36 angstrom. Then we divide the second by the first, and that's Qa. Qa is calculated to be 1.05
